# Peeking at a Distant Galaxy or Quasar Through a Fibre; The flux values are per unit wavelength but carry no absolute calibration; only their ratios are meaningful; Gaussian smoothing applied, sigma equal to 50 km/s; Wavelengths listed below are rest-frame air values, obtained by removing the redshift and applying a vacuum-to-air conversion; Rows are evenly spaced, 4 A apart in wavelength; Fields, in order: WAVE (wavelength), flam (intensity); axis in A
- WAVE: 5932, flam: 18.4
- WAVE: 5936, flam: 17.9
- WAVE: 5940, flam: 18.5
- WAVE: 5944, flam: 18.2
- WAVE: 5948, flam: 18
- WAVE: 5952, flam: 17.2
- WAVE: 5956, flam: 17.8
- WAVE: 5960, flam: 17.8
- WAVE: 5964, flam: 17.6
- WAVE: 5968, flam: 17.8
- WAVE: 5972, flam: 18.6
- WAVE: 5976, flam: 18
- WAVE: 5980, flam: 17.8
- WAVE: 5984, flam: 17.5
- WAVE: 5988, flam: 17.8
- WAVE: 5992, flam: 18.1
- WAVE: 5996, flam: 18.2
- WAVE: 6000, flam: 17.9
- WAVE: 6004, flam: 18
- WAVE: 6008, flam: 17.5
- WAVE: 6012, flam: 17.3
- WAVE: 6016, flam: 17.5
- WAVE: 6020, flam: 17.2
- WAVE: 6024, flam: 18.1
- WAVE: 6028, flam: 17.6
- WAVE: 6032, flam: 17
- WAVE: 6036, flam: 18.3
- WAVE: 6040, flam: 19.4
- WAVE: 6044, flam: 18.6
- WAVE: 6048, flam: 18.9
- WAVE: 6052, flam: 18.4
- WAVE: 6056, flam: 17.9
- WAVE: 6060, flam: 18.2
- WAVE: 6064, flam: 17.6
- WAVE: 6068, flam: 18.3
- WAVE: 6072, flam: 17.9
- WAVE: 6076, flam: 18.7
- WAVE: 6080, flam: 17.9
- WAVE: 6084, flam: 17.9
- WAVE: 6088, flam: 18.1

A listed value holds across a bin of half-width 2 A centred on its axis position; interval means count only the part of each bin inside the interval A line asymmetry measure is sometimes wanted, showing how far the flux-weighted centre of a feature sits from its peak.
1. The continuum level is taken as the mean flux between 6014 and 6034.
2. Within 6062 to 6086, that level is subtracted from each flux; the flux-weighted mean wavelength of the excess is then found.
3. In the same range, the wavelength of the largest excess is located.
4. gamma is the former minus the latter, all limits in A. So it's -1.4 A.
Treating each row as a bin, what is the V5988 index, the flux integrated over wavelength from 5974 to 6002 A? 501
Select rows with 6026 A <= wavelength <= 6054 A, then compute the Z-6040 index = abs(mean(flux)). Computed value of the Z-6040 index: 18.3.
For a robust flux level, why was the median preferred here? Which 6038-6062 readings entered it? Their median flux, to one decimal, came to 18.5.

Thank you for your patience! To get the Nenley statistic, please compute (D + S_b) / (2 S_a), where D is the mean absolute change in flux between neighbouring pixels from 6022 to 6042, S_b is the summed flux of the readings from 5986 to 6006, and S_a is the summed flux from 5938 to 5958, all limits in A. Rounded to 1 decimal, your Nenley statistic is 0.5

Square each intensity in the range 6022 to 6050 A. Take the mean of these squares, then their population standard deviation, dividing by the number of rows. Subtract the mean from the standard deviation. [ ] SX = -307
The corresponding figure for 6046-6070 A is -317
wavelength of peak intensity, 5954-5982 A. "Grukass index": 5972 A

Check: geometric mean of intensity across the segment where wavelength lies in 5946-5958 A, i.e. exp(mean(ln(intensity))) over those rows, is 17.7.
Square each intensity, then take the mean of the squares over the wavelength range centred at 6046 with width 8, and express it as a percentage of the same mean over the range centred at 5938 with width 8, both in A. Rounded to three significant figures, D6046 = 106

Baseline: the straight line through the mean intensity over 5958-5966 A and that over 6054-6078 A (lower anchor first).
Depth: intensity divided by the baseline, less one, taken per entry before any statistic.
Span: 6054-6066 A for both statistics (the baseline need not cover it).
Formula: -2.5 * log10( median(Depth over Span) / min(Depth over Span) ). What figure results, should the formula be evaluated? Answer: 1.2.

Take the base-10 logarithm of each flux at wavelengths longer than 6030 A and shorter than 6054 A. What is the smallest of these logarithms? 1.23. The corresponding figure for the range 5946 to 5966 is 1.24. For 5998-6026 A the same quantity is 1.24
